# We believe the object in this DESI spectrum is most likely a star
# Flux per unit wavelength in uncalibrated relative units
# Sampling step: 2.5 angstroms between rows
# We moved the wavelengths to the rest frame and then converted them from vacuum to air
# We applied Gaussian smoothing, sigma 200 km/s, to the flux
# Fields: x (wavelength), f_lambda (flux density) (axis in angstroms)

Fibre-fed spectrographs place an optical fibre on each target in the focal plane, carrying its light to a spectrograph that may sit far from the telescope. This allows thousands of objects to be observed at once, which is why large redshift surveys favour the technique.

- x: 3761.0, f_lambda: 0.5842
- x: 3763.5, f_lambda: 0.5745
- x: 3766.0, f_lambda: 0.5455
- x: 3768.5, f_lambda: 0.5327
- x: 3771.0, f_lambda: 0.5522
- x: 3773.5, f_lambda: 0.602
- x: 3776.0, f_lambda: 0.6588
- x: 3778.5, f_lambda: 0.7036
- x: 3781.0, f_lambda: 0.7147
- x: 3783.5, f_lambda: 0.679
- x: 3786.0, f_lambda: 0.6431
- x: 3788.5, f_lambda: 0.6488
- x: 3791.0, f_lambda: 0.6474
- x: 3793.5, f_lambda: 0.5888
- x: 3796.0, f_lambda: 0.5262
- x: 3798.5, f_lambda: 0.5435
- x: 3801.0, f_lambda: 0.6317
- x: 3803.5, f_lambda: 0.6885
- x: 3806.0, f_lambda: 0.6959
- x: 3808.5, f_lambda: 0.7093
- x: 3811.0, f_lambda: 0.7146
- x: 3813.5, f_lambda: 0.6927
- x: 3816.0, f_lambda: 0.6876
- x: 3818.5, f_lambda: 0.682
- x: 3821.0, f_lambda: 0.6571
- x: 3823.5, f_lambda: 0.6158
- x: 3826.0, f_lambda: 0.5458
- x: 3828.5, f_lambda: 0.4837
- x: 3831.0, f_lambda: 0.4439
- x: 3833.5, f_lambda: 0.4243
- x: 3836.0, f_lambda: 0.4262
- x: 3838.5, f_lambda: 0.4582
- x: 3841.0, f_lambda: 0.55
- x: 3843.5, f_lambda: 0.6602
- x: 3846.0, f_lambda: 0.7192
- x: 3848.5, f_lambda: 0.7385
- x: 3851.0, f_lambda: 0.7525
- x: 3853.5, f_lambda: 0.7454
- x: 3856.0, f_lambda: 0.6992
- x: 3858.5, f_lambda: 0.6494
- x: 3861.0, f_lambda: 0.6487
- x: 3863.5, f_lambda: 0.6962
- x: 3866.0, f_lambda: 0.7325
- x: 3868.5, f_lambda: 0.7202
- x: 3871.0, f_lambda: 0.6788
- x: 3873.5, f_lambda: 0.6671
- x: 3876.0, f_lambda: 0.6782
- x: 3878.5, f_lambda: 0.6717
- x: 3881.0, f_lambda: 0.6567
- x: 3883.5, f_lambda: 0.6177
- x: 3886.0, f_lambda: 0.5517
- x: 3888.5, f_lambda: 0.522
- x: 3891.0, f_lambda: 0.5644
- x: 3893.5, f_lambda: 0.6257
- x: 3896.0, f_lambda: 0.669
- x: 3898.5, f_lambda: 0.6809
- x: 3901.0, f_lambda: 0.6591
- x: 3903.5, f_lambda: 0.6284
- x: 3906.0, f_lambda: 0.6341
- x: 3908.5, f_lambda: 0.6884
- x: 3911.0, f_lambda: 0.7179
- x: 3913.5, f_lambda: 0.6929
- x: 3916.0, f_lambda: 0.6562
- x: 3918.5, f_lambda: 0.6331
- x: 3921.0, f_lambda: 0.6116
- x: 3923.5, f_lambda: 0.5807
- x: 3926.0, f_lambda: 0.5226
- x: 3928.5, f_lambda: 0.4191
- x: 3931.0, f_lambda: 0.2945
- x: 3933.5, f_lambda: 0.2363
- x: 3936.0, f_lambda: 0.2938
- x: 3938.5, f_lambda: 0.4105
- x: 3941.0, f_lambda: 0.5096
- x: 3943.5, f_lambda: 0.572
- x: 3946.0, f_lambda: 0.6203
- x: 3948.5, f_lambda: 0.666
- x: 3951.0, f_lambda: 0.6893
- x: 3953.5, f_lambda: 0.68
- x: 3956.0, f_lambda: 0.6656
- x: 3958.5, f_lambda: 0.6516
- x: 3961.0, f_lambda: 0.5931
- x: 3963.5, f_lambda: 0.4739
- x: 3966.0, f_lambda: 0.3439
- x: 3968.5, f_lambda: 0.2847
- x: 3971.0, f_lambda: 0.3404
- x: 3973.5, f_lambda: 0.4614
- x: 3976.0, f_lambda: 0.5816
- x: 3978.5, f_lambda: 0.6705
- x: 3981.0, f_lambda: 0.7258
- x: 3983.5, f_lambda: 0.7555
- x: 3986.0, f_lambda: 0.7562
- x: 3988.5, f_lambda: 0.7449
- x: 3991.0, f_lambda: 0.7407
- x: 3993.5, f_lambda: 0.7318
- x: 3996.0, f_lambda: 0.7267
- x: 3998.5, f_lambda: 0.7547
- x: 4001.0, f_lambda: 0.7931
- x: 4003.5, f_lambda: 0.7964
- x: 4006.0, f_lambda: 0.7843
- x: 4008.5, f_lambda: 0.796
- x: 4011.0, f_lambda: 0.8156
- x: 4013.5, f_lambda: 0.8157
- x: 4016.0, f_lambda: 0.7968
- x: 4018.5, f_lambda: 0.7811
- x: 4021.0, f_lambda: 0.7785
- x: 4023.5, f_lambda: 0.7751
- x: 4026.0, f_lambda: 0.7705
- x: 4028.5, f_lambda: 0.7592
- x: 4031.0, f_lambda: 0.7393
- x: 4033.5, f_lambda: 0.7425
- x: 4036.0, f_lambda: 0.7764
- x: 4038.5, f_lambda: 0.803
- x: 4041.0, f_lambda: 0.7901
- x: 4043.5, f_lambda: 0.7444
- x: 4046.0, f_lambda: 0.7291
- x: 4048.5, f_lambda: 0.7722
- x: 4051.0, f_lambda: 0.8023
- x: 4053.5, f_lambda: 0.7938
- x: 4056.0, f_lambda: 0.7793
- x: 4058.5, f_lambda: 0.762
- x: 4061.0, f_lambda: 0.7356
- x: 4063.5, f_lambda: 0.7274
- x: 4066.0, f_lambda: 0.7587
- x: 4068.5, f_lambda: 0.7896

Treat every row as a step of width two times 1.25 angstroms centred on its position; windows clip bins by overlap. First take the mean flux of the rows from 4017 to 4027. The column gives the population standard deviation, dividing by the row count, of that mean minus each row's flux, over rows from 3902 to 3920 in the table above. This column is 0.033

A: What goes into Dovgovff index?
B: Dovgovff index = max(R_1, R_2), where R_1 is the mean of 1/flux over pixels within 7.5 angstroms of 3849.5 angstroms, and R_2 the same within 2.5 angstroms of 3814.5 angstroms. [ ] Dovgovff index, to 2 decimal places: 1.45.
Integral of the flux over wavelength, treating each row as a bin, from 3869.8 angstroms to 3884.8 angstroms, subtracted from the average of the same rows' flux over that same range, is -9.3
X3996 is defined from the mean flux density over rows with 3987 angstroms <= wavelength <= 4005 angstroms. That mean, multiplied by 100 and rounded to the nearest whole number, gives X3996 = 76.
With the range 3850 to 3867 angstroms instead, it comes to 70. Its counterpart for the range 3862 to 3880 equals 69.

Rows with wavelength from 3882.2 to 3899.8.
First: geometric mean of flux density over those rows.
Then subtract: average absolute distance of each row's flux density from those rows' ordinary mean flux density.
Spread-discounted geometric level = 0.55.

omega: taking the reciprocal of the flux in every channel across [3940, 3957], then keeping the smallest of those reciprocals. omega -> 1.45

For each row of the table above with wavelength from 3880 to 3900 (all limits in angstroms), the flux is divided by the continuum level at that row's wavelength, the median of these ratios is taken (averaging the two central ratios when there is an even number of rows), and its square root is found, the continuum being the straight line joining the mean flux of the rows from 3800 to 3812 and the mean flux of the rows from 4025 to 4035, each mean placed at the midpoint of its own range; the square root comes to 0.93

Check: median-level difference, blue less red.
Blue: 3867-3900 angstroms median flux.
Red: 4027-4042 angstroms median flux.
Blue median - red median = -0.10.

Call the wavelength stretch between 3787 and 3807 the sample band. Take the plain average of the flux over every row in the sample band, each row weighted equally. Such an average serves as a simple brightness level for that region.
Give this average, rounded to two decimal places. 0.62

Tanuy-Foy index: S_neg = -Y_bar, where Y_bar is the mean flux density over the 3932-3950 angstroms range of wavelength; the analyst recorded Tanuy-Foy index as -0.47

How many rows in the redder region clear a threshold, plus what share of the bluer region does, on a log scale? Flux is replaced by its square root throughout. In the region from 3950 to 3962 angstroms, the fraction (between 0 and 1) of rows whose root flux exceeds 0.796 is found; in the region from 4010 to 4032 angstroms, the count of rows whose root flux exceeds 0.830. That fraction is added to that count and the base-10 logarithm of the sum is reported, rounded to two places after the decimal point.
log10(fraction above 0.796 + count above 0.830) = 0.99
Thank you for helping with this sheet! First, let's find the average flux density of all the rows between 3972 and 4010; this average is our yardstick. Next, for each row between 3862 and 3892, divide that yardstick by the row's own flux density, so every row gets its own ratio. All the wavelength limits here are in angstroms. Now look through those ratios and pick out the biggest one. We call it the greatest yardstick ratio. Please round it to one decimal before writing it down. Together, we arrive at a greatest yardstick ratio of 1.4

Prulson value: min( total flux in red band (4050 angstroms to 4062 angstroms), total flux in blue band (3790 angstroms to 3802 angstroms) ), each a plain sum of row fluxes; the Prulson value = 2.94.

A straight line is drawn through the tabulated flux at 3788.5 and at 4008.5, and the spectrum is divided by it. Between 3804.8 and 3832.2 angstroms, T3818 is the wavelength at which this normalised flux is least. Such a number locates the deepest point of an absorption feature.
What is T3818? 3831.0 angstroms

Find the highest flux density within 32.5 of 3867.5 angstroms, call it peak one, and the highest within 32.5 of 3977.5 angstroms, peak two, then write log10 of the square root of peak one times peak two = -0.111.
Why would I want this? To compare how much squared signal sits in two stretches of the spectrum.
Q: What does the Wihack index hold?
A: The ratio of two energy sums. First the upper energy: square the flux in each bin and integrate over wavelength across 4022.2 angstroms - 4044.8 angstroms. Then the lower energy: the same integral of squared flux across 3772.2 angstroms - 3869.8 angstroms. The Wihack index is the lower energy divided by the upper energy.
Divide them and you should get 3.0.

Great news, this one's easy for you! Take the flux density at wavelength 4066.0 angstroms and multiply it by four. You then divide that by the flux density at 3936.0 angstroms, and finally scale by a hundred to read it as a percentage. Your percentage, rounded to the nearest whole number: 1033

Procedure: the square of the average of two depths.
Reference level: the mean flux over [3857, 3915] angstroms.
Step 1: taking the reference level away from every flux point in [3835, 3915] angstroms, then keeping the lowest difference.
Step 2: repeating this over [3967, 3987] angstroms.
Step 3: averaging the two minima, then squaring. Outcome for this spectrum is 0.09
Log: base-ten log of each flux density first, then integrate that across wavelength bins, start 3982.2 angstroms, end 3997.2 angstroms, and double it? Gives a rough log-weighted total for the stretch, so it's -3.9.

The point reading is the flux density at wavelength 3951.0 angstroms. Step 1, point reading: 0.6893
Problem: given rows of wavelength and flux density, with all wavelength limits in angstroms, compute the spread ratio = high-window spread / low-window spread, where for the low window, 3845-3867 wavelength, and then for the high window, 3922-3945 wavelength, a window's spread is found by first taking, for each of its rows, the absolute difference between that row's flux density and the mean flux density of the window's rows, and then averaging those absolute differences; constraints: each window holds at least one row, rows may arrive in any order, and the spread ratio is 3.4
